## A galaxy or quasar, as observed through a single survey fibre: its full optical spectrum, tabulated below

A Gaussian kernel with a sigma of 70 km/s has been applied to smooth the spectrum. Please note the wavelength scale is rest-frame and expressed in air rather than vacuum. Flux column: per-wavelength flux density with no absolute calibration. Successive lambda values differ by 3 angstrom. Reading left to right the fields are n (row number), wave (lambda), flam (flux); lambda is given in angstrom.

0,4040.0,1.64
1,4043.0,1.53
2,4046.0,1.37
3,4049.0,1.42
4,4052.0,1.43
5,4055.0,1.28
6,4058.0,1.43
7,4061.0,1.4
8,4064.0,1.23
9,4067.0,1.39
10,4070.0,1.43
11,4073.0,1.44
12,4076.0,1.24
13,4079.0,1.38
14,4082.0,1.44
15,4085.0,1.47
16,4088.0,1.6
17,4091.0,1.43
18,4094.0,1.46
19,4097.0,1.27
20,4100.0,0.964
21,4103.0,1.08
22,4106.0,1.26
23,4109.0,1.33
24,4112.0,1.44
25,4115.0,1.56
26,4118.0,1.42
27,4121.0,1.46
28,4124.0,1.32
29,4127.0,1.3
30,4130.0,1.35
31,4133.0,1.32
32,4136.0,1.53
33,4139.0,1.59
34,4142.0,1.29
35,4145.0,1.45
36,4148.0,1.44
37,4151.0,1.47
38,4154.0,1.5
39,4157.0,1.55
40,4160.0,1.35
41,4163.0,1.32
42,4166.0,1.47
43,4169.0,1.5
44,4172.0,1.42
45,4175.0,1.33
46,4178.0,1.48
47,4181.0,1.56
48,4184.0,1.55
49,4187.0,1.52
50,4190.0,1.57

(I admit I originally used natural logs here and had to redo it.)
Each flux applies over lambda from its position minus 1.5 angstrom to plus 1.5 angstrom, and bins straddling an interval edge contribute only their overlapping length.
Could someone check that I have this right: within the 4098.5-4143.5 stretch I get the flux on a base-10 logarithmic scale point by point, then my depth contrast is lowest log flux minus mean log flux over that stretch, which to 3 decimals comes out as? -0.142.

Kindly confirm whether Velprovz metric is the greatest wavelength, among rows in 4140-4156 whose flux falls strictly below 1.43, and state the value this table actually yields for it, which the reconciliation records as 4142.0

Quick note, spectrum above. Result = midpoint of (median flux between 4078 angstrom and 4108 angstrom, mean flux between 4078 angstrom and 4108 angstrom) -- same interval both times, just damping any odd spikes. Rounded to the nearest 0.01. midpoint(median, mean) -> 1.37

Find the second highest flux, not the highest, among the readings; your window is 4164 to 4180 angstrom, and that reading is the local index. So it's 1.48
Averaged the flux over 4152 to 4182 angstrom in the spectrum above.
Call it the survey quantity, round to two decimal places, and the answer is 1.45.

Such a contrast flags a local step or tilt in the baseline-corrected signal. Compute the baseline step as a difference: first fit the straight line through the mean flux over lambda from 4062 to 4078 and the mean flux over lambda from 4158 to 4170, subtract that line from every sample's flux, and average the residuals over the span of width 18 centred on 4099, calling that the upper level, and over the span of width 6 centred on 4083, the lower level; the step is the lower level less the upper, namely 0.22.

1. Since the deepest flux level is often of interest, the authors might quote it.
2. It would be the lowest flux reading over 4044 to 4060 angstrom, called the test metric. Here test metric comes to 1.28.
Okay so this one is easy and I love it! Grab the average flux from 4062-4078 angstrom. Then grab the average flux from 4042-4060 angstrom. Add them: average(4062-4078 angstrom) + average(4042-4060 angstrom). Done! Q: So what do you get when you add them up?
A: 2.76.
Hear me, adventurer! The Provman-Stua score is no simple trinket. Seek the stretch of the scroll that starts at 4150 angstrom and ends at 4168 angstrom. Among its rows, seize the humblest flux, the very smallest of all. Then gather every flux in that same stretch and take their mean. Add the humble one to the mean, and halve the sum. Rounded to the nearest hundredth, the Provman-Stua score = 1.38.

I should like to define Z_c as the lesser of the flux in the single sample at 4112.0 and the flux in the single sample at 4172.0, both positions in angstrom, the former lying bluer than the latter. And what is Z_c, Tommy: 1.42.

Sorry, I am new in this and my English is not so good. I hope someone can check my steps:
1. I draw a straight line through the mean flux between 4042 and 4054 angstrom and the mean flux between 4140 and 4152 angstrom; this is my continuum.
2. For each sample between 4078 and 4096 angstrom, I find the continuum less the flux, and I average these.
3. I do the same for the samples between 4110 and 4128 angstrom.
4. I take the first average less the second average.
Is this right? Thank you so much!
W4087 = -0.04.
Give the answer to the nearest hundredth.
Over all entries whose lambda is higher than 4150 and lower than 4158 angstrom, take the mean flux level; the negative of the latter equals -1.51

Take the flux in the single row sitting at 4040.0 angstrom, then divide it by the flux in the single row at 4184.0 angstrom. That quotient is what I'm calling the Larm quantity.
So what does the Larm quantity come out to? 1.06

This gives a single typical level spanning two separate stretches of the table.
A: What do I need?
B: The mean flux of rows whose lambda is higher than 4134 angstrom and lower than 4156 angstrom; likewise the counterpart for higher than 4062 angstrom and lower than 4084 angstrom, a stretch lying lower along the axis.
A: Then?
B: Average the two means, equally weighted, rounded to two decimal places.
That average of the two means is 1.42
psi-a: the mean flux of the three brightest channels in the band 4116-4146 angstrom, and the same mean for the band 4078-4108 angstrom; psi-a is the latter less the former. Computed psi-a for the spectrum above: -0.017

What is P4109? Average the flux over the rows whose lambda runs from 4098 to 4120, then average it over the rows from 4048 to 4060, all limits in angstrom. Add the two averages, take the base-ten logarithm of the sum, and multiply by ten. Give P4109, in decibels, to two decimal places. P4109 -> 4.29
